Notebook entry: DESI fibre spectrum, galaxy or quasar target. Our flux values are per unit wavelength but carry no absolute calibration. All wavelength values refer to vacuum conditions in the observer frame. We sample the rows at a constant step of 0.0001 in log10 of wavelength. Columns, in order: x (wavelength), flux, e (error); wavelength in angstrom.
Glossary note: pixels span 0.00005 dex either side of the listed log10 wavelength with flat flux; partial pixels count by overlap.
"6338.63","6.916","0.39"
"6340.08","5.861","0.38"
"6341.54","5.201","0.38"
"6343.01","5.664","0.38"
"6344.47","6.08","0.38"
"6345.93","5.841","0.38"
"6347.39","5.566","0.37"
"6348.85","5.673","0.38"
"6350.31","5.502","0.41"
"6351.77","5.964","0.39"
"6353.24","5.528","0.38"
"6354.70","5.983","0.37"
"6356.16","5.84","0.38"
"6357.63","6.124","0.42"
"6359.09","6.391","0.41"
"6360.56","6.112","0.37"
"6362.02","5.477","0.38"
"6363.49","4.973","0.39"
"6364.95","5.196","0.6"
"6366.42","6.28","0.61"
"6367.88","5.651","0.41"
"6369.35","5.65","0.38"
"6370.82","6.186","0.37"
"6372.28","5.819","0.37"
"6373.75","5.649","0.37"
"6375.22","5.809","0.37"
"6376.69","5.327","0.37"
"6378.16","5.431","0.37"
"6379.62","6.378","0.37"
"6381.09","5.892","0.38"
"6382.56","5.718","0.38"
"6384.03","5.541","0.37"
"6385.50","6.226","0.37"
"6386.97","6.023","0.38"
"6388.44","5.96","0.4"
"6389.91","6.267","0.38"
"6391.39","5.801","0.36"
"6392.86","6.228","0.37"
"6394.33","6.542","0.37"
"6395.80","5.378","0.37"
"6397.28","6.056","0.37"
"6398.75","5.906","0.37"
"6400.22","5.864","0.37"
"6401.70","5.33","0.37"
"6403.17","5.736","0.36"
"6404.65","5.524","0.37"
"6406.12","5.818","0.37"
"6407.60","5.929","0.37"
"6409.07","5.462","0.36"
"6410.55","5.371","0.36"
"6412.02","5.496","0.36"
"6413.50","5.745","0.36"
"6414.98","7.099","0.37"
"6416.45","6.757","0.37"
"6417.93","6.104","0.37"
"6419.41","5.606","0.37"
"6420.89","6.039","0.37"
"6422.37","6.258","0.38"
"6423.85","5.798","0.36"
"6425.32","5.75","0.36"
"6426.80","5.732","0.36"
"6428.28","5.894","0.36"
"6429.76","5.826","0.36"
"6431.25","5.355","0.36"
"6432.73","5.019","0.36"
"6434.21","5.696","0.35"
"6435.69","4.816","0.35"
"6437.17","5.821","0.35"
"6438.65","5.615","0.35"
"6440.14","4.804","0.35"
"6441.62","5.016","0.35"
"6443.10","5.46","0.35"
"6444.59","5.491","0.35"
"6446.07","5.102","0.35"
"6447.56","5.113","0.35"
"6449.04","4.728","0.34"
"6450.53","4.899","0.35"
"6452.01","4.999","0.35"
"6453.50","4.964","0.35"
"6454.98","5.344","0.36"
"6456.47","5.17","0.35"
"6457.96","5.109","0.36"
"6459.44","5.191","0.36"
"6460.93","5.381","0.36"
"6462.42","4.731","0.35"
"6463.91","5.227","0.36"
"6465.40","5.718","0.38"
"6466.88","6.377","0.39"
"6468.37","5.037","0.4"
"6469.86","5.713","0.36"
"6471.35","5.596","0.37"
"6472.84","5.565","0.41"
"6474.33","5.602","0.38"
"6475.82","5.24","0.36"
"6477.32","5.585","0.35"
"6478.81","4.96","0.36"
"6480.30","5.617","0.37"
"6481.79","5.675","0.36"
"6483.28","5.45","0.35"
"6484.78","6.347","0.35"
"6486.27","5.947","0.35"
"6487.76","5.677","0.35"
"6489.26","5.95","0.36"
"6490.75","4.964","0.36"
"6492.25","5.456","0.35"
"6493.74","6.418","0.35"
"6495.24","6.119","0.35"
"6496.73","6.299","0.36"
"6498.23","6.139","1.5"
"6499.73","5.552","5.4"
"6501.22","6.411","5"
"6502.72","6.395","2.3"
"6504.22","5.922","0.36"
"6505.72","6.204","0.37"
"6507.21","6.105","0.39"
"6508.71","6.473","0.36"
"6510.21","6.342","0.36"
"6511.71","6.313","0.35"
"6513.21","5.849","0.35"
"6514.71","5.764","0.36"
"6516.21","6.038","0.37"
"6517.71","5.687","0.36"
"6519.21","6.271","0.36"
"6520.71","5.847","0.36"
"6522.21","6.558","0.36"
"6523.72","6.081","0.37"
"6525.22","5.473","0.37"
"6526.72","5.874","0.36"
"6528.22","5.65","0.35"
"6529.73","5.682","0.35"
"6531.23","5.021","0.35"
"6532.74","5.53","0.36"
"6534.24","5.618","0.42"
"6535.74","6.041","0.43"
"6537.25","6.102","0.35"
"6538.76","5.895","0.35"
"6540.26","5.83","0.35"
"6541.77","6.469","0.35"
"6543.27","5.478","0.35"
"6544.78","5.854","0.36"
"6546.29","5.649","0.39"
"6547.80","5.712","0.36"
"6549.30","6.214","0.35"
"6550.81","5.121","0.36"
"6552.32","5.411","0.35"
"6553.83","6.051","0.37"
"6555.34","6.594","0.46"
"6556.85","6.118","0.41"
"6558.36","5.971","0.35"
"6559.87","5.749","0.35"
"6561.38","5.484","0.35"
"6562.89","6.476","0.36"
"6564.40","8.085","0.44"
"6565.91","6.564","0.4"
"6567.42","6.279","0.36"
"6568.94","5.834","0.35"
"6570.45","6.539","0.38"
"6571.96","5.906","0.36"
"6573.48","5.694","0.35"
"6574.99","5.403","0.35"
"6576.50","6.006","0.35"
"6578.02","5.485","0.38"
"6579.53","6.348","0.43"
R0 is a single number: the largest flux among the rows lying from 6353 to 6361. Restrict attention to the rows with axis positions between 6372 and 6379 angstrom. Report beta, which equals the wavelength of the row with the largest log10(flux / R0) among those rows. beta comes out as 6372.28 angstrom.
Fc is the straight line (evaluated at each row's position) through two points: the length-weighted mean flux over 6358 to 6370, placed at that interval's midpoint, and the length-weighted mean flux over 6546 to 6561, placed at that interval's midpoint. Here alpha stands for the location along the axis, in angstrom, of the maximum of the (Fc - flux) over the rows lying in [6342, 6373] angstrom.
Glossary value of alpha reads 6363.49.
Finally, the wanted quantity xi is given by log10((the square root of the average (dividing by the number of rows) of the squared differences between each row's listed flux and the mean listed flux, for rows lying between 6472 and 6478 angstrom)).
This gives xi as -0.83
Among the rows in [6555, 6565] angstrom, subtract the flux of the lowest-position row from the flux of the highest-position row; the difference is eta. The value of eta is 1.49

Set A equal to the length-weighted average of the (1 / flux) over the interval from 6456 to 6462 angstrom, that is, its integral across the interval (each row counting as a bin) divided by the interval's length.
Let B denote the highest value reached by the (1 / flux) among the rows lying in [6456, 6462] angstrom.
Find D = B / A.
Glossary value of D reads 1.01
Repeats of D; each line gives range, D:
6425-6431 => 1.01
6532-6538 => 1.05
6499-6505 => 1.09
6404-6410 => 1.04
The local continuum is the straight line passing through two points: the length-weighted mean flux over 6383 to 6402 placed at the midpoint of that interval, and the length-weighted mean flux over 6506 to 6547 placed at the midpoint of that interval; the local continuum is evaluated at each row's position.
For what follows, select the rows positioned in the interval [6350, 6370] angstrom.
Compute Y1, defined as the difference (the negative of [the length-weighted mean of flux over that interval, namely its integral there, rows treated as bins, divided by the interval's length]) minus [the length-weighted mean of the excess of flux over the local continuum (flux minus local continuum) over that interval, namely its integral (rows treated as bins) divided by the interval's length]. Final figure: -5.6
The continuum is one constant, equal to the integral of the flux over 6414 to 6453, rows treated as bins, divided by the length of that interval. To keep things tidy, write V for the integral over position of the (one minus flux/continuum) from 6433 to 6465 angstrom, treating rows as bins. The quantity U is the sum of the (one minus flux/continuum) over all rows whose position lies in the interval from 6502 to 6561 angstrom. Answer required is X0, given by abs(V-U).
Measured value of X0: 4.7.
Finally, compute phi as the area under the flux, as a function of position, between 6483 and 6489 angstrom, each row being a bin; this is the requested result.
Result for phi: 35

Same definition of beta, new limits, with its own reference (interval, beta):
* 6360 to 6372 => 6366.42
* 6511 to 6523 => 6522.21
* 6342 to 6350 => 6344.47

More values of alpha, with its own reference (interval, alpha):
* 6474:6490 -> 6478.81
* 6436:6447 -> 6440.14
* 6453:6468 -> 6462.42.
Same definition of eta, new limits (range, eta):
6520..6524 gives 0.23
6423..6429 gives 0.10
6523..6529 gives -0.43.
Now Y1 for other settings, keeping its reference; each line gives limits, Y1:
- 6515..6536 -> -5.7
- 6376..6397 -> -5.9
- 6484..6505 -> -6.0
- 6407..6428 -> -5.9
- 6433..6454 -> -4.4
